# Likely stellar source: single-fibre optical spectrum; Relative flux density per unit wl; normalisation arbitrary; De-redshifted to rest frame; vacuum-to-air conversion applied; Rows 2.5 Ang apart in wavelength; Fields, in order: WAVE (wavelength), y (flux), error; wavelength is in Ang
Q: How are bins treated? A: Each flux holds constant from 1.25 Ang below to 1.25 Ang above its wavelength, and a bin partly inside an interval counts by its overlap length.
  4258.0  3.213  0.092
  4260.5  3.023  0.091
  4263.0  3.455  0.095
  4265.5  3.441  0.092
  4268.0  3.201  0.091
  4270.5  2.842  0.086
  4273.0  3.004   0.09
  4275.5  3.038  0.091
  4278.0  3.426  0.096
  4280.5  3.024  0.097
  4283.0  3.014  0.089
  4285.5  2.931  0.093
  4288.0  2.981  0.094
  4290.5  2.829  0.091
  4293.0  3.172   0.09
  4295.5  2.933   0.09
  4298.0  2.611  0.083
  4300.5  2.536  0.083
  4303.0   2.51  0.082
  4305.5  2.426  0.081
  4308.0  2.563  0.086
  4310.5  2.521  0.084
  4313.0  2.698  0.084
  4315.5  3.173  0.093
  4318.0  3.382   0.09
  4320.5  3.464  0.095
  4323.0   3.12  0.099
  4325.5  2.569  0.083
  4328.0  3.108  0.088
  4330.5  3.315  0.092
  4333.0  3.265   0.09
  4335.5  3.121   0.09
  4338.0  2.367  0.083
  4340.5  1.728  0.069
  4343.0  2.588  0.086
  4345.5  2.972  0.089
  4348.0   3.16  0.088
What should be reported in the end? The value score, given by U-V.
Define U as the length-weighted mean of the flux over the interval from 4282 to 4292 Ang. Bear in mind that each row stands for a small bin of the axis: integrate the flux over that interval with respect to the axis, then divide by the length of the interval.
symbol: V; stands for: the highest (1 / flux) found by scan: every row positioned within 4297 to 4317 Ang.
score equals 2.53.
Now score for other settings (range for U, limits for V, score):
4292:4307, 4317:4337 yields 2.30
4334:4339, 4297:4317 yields 2.38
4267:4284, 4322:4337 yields 2.69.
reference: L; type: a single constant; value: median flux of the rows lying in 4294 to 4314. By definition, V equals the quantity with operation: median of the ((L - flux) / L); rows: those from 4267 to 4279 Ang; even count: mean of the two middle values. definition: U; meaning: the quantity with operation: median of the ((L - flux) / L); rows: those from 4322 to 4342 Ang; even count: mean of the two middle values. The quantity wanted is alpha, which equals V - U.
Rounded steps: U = -0.22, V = -0.19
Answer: 0.0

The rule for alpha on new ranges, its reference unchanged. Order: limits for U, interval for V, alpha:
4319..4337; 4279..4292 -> 0.1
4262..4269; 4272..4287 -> 0.2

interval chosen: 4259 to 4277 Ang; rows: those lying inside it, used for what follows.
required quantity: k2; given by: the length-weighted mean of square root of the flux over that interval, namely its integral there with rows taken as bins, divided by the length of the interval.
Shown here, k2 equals 1.77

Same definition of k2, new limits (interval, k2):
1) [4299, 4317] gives 1.62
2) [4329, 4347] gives 1.66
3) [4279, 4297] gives 1.73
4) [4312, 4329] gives 1.75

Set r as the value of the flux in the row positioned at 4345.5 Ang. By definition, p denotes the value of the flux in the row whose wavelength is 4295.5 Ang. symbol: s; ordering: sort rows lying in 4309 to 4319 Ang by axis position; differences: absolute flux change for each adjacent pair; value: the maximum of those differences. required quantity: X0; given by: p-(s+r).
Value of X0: -0.51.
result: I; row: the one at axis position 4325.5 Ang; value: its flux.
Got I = 2.569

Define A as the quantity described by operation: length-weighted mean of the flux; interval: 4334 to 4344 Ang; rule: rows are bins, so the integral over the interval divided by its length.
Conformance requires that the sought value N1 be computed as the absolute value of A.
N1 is 2.47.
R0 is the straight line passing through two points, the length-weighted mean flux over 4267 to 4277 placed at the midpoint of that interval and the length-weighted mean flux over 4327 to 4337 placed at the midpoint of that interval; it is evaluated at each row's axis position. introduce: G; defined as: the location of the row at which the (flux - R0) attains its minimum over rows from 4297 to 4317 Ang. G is 4305.5 Ang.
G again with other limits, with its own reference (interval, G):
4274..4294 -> 4290.5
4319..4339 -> 4338.0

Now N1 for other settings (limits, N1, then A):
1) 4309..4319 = 2.92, 2.92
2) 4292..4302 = 2.80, 2.80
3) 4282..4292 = 2.94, 2.94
